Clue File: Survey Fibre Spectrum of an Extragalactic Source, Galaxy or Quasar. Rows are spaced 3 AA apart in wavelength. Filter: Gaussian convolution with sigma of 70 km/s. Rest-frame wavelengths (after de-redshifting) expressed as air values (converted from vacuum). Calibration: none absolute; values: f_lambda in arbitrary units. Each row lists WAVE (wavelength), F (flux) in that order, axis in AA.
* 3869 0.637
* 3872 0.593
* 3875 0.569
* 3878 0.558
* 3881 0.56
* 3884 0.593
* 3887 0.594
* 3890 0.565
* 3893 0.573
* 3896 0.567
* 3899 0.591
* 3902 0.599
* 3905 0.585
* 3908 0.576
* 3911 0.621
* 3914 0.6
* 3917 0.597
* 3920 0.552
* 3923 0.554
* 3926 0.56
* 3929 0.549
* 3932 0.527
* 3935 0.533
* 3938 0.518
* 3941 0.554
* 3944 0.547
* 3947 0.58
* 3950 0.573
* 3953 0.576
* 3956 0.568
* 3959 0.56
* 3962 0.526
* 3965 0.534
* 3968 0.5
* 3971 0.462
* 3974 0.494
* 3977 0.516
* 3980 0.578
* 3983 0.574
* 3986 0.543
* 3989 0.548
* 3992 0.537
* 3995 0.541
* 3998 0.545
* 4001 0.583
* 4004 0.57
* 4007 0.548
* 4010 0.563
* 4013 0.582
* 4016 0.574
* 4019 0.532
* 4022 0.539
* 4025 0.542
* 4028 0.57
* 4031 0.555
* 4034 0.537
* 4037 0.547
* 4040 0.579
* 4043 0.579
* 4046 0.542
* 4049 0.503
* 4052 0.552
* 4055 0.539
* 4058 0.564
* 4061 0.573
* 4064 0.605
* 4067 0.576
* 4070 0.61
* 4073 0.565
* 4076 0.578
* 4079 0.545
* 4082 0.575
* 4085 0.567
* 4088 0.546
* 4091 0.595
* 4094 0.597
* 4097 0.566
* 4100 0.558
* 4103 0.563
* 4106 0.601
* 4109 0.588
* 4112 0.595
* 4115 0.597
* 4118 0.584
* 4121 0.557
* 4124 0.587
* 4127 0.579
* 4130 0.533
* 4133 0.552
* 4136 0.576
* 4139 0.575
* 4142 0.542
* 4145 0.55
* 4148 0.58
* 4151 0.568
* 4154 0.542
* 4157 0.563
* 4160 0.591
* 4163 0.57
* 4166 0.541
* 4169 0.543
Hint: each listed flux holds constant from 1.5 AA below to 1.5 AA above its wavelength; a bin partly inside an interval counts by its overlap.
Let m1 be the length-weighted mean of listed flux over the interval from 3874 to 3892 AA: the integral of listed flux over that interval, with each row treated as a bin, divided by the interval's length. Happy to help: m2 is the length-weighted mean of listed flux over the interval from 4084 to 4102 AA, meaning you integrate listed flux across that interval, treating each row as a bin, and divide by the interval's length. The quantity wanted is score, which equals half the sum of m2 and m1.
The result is 0.572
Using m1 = 0.573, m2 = 0.571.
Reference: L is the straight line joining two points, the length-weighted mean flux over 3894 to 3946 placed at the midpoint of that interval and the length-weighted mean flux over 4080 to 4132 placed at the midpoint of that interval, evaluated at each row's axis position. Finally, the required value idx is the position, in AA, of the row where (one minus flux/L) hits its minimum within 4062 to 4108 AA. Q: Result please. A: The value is 4070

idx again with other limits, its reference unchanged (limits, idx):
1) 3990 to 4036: 4001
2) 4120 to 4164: 4160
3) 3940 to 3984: 3947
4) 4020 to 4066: 4064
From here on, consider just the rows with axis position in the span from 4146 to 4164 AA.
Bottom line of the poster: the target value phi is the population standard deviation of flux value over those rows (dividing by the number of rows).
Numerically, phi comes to 0.015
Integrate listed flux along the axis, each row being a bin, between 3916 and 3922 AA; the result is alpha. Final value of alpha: 3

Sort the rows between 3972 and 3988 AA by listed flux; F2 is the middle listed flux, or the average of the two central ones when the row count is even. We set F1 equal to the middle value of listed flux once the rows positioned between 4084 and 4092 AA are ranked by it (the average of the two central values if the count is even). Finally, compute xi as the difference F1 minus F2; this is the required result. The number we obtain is 0.024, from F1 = 0.5670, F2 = 0.543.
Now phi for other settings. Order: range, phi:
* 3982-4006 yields 0.017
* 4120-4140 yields 0.018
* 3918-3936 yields 0.012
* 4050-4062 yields 0.013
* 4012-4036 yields 0.018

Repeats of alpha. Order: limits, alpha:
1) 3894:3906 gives 7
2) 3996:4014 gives 10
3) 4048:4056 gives 4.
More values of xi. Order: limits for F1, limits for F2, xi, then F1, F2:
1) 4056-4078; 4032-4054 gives 0.029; 0.5760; 0.547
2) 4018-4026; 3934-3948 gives -0.008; 0.5390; 0.547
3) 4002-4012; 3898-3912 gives -0.028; 0.5630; 0.591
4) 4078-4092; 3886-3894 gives -0.006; 0.5670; 0.573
